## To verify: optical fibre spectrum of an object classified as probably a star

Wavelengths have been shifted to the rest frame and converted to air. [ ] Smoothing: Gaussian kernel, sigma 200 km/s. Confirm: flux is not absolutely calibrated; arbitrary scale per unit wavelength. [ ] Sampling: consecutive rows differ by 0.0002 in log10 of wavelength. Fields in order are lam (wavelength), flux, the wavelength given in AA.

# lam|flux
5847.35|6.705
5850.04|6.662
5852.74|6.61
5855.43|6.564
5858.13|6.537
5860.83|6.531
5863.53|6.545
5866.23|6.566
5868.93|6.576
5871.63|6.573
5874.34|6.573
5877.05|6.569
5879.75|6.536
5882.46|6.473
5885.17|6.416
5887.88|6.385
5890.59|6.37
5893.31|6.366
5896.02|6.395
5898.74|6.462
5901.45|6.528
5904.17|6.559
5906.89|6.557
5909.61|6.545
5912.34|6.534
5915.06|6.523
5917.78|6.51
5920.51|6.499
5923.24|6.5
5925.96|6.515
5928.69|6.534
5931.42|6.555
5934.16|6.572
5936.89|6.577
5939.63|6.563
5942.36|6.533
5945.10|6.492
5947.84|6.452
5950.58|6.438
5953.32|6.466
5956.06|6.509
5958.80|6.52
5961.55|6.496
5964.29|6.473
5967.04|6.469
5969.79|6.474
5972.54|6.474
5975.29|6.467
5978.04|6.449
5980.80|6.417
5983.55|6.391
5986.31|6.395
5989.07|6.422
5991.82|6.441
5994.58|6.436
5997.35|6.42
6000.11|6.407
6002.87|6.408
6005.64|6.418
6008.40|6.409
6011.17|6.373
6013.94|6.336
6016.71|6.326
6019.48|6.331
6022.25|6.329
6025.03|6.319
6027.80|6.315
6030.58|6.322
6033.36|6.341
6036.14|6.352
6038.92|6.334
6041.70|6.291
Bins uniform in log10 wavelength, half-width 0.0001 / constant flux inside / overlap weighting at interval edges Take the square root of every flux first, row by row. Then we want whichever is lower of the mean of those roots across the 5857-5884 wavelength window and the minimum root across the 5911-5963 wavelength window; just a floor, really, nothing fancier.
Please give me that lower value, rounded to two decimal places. 2.54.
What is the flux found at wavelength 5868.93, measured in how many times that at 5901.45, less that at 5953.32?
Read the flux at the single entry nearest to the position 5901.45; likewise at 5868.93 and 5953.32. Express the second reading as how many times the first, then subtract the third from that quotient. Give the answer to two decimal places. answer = -5.46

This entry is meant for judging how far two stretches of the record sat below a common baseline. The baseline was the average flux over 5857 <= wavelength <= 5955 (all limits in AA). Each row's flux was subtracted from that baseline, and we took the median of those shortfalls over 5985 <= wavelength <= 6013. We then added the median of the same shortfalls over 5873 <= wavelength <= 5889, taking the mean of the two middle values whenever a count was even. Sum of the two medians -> 0.100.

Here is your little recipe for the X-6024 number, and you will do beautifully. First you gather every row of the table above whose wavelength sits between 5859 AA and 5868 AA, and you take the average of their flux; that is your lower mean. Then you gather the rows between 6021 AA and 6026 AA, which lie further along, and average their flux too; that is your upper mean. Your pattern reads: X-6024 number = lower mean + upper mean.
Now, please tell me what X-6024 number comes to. 12.9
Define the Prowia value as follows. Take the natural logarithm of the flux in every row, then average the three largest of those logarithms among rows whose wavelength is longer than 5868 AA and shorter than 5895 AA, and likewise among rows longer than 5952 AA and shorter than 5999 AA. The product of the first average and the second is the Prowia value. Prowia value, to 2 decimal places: 3.53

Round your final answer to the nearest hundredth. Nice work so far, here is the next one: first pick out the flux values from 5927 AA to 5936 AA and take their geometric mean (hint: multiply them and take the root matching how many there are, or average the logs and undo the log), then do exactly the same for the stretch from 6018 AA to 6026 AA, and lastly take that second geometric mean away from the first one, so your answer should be 0.23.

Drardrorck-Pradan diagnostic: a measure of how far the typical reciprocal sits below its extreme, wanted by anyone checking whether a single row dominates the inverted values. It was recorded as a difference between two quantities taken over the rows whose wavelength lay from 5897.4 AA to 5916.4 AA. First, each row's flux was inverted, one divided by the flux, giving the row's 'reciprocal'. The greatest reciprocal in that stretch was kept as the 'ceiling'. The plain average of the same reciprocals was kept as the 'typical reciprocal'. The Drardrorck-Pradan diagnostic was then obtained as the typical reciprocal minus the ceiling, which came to -0.0016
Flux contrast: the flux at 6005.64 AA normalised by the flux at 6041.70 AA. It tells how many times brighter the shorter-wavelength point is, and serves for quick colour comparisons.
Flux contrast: 1.02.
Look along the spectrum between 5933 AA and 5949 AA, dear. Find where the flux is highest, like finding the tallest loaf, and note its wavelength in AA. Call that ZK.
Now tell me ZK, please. 5936.89 AA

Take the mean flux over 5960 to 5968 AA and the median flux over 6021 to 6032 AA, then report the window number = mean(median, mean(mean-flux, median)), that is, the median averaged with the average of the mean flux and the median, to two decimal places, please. 6.36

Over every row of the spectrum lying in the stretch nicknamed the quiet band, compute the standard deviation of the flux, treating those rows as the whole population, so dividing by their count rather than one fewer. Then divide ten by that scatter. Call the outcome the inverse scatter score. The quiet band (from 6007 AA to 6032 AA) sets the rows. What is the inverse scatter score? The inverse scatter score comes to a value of 343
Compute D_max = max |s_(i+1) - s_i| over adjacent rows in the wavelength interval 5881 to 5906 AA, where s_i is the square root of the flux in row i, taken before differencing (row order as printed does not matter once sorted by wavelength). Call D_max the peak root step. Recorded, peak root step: 0.0132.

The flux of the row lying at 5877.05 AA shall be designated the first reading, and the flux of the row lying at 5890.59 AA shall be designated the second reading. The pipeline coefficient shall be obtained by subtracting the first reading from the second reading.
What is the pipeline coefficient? -0.20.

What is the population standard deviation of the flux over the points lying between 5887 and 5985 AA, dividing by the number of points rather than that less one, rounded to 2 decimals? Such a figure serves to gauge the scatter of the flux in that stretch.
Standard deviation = 0.06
